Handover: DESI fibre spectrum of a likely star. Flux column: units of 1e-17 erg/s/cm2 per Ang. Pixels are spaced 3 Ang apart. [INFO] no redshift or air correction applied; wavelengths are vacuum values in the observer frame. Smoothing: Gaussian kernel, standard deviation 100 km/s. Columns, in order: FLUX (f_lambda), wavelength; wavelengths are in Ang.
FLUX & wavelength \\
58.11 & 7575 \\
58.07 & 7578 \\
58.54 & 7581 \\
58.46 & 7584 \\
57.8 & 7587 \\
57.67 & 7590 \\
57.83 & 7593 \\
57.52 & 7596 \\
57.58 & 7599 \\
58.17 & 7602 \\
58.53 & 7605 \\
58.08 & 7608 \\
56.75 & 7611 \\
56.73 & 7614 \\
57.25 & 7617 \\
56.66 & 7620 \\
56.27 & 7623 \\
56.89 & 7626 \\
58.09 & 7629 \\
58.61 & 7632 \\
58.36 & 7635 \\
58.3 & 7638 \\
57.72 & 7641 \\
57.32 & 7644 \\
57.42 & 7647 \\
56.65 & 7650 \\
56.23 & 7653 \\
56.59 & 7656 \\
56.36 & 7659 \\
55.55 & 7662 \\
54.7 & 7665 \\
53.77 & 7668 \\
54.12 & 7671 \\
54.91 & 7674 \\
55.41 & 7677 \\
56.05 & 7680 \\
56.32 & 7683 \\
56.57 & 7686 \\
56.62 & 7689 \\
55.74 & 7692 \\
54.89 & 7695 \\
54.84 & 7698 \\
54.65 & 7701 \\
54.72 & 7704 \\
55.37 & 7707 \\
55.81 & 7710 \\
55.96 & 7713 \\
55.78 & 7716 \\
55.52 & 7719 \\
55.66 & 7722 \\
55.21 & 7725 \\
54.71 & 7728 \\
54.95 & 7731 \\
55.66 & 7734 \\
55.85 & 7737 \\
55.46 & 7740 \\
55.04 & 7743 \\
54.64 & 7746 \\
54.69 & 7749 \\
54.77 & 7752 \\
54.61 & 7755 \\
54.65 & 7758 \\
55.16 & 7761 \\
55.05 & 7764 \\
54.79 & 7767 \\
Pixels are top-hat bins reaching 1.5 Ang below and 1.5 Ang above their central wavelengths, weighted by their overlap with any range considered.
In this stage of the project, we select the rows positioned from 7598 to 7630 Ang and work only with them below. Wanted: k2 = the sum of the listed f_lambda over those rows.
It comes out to 631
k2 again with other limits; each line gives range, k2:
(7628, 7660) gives 632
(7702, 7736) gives 609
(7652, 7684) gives 610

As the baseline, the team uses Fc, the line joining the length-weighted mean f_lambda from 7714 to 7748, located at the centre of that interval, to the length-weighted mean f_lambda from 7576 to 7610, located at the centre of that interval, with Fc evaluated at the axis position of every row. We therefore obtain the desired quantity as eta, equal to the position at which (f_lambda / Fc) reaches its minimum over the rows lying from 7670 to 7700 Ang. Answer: 7671 Ang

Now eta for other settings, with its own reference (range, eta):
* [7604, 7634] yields 7623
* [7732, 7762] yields 7746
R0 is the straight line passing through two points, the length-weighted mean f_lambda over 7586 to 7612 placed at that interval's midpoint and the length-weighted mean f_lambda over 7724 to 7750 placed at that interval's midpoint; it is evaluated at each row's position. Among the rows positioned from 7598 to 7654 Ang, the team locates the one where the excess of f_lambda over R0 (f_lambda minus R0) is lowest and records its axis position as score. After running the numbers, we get 7623 Ang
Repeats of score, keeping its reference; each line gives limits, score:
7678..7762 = 7701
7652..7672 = 7668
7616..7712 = 7668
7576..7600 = 7596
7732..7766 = 7746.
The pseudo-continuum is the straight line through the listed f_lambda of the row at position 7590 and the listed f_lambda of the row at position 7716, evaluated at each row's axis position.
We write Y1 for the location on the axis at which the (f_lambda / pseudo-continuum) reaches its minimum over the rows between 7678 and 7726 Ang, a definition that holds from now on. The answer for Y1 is 7701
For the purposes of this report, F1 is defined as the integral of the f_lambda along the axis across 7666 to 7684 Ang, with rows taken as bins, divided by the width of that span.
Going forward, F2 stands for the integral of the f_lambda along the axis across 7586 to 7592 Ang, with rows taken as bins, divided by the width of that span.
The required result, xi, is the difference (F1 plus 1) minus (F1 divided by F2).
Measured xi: 55.1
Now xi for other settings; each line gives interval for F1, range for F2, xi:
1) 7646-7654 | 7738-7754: 56.7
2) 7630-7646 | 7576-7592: 58.0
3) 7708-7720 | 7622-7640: 55.8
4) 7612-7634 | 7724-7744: 57.2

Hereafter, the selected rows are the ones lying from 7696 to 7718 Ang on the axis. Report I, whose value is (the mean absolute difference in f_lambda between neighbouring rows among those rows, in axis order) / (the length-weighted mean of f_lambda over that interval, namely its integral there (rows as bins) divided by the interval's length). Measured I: 0.0051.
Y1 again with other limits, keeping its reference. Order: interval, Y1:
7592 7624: 7623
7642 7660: 7653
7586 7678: 7668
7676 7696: 7695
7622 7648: 7623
